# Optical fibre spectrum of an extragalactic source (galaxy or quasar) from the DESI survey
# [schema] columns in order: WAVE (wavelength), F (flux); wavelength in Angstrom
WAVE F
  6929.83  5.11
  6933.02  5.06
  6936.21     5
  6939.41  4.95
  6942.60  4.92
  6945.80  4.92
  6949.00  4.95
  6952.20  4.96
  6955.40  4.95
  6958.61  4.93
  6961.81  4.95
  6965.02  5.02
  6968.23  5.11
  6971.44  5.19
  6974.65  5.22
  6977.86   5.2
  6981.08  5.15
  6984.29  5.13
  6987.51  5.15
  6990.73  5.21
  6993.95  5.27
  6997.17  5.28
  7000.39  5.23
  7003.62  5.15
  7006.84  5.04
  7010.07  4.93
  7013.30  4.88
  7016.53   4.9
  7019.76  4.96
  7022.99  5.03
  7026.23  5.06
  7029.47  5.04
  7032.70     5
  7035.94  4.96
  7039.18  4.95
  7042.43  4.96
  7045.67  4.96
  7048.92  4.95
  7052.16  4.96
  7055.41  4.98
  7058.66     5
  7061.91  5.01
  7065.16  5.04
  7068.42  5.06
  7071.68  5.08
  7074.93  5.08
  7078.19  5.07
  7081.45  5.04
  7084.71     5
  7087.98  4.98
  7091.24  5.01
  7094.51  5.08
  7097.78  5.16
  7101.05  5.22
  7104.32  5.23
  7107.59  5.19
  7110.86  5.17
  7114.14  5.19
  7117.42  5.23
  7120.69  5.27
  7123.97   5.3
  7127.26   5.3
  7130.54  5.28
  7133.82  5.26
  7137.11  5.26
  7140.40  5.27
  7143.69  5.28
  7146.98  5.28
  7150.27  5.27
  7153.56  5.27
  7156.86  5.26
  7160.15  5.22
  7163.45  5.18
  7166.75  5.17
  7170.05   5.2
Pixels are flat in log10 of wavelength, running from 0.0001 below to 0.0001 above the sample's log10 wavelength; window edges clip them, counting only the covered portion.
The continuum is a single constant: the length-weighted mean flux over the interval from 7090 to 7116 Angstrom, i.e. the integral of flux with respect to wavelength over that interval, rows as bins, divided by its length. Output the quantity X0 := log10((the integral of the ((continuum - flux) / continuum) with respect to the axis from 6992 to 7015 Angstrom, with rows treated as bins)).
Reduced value -0.7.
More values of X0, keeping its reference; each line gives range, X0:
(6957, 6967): -0.4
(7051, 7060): -0.5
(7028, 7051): -0.1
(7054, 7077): -0.3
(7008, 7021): -0.2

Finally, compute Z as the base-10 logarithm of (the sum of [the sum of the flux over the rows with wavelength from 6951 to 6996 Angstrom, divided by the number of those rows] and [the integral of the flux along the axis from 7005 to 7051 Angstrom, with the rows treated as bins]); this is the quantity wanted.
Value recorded 2.369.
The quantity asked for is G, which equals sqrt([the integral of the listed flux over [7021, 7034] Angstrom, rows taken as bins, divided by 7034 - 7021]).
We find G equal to 2.243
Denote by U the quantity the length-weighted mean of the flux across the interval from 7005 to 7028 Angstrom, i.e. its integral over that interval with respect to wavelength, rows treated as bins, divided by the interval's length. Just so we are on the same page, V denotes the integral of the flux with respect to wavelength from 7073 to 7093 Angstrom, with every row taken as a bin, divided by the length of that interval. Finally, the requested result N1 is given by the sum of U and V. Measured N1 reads 10.0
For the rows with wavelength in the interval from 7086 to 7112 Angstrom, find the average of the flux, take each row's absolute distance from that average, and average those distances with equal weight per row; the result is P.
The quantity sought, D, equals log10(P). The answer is -1.1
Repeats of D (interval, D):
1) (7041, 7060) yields -1.8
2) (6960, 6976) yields -1.0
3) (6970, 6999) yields -1.4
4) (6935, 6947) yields -1.6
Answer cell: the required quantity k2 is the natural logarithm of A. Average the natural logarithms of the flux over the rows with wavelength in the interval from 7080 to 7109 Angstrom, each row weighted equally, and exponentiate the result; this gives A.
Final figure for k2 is 1.63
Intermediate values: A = 5.10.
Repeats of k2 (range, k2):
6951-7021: 1.63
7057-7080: 1.62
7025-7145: 1.63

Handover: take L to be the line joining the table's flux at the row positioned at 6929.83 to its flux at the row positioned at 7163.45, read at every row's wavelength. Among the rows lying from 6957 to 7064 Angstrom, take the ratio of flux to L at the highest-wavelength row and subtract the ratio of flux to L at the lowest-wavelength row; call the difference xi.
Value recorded 0.010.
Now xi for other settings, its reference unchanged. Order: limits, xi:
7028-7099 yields 0.019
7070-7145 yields 0.035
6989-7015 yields -0.066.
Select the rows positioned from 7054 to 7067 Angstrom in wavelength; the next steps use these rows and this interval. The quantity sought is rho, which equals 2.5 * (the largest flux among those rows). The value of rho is 12.6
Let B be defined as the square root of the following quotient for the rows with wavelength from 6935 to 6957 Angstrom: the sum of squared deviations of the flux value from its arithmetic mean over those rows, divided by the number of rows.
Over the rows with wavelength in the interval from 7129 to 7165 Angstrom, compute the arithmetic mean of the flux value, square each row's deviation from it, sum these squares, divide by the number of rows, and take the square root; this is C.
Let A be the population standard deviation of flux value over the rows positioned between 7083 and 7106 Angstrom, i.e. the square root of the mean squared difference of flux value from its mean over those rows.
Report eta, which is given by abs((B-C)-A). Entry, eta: 0.10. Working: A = 0.098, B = 0.03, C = 0.029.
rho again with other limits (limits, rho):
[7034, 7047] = 12.4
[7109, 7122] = 13.2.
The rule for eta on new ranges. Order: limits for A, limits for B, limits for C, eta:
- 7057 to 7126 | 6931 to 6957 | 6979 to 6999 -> 0.11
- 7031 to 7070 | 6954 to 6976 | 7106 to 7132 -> 0.03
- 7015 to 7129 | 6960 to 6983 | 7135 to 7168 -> 0.06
